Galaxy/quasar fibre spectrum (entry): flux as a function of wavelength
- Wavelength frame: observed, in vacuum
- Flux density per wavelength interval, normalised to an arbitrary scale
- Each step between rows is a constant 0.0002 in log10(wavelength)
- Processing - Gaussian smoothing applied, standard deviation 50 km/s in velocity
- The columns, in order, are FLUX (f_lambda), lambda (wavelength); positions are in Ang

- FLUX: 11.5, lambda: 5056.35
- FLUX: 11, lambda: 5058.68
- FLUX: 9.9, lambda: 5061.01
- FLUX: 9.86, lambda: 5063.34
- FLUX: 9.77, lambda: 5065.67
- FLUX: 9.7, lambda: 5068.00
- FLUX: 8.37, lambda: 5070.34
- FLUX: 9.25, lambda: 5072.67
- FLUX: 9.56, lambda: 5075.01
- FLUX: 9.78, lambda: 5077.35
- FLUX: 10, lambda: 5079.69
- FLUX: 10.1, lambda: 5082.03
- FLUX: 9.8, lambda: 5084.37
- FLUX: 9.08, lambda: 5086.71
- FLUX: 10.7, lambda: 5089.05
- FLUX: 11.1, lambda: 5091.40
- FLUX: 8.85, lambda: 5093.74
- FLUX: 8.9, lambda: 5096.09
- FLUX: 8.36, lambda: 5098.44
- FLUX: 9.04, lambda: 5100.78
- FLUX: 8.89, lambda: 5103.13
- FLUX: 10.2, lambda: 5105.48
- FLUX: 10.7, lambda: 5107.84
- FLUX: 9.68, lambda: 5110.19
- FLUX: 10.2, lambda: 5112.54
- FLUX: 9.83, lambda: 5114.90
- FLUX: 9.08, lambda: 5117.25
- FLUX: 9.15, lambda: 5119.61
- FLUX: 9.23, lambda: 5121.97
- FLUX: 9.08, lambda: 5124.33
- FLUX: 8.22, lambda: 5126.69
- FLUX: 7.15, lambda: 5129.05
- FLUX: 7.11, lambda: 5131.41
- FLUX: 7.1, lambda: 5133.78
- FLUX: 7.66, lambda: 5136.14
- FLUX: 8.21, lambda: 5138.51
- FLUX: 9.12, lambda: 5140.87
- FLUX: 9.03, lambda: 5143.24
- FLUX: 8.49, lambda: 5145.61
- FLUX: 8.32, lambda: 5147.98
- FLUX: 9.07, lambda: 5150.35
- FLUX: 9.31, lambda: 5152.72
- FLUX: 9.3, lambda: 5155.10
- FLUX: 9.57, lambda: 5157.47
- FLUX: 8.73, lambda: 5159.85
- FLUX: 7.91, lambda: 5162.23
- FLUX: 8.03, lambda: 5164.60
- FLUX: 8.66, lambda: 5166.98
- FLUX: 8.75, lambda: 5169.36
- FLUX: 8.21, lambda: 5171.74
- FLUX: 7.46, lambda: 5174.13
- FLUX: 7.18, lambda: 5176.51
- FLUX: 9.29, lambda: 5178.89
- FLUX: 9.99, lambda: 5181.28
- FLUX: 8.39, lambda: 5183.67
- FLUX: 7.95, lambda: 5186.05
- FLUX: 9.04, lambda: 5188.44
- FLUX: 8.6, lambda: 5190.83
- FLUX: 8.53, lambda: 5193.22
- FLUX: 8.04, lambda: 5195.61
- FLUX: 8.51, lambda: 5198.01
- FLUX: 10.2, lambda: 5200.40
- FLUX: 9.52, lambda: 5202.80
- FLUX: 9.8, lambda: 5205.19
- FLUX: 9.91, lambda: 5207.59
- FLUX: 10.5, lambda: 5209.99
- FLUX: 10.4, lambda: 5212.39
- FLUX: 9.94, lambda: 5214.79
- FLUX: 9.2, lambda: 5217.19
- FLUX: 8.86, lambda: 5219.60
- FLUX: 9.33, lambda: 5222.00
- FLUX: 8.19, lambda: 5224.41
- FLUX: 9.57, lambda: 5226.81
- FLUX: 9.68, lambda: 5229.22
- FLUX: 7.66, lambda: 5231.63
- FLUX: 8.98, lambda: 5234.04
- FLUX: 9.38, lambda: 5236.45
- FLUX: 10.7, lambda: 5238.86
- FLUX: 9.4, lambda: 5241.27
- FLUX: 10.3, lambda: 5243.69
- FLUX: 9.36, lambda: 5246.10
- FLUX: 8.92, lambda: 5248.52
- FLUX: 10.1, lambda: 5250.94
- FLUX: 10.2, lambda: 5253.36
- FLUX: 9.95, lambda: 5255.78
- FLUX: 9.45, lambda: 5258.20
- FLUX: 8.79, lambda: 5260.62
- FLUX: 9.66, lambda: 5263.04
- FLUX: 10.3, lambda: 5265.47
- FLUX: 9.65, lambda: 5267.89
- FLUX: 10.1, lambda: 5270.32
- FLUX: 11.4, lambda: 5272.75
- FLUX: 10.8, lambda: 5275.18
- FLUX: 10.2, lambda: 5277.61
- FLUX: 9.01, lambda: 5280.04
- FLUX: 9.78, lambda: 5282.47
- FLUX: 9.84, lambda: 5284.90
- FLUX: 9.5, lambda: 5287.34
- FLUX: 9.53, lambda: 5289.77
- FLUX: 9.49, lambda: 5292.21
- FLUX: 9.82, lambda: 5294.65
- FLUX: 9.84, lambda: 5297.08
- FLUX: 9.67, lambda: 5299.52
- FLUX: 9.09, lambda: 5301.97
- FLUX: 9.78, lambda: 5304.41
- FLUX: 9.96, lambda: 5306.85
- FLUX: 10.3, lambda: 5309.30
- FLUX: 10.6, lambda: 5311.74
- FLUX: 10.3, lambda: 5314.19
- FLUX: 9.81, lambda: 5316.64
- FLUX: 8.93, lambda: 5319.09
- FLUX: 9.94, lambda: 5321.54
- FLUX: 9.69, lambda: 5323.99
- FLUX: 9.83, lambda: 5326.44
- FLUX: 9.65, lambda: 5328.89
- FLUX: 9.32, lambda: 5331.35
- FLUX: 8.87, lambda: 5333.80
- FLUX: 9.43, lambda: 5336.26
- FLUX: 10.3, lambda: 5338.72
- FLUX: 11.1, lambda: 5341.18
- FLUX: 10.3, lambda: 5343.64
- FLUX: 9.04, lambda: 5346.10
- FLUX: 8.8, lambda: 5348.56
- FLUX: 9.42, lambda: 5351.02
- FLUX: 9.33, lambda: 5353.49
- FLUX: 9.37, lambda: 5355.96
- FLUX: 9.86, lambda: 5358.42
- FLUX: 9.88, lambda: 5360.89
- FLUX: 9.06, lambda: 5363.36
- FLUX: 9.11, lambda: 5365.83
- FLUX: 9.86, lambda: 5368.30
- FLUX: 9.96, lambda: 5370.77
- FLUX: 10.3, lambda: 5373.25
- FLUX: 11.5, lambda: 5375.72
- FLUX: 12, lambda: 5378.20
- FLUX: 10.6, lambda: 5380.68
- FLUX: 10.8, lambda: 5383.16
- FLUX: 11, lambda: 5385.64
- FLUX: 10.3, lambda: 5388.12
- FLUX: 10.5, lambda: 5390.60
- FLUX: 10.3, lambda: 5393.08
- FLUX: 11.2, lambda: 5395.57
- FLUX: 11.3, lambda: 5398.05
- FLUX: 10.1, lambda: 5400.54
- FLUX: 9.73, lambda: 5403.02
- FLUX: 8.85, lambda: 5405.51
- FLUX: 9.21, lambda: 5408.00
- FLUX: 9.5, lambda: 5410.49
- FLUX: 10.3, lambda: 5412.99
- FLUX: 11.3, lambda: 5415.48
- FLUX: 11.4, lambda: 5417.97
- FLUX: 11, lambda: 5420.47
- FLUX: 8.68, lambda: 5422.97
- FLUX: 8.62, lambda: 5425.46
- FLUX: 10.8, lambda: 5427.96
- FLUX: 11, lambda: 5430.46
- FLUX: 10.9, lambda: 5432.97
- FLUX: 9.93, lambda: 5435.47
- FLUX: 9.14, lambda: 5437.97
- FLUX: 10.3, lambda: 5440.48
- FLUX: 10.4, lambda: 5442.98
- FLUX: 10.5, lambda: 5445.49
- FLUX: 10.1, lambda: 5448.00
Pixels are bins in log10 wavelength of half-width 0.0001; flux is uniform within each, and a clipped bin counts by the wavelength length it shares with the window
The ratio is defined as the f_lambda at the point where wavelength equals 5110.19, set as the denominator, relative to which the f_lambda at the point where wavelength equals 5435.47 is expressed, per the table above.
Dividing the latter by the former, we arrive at 1.03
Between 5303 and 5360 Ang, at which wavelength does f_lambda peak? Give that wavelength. 5341.18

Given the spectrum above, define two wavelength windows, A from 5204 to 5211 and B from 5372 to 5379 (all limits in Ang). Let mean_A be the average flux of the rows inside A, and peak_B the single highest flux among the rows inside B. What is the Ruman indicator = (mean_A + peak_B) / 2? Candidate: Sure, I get 11.0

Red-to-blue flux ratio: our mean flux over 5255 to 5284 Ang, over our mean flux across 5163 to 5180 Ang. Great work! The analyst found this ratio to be 1.21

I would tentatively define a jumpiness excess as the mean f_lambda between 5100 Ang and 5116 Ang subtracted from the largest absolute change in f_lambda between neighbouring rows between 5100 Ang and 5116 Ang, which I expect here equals -8.5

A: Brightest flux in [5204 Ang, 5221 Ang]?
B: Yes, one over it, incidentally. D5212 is 0.095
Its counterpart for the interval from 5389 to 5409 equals 0.088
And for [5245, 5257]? 0.098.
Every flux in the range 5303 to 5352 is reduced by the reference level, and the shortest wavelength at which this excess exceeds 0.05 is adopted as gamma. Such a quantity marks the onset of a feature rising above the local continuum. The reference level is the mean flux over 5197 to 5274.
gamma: 5304.41 Ang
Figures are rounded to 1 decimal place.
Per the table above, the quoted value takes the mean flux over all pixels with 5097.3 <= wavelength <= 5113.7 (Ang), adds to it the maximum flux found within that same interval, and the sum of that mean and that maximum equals 20.3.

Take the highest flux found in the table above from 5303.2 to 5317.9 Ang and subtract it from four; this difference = -6.6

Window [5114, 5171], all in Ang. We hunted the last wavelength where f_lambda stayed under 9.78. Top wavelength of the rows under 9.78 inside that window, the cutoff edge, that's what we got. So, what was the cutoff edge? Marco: 5169.36 Ang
